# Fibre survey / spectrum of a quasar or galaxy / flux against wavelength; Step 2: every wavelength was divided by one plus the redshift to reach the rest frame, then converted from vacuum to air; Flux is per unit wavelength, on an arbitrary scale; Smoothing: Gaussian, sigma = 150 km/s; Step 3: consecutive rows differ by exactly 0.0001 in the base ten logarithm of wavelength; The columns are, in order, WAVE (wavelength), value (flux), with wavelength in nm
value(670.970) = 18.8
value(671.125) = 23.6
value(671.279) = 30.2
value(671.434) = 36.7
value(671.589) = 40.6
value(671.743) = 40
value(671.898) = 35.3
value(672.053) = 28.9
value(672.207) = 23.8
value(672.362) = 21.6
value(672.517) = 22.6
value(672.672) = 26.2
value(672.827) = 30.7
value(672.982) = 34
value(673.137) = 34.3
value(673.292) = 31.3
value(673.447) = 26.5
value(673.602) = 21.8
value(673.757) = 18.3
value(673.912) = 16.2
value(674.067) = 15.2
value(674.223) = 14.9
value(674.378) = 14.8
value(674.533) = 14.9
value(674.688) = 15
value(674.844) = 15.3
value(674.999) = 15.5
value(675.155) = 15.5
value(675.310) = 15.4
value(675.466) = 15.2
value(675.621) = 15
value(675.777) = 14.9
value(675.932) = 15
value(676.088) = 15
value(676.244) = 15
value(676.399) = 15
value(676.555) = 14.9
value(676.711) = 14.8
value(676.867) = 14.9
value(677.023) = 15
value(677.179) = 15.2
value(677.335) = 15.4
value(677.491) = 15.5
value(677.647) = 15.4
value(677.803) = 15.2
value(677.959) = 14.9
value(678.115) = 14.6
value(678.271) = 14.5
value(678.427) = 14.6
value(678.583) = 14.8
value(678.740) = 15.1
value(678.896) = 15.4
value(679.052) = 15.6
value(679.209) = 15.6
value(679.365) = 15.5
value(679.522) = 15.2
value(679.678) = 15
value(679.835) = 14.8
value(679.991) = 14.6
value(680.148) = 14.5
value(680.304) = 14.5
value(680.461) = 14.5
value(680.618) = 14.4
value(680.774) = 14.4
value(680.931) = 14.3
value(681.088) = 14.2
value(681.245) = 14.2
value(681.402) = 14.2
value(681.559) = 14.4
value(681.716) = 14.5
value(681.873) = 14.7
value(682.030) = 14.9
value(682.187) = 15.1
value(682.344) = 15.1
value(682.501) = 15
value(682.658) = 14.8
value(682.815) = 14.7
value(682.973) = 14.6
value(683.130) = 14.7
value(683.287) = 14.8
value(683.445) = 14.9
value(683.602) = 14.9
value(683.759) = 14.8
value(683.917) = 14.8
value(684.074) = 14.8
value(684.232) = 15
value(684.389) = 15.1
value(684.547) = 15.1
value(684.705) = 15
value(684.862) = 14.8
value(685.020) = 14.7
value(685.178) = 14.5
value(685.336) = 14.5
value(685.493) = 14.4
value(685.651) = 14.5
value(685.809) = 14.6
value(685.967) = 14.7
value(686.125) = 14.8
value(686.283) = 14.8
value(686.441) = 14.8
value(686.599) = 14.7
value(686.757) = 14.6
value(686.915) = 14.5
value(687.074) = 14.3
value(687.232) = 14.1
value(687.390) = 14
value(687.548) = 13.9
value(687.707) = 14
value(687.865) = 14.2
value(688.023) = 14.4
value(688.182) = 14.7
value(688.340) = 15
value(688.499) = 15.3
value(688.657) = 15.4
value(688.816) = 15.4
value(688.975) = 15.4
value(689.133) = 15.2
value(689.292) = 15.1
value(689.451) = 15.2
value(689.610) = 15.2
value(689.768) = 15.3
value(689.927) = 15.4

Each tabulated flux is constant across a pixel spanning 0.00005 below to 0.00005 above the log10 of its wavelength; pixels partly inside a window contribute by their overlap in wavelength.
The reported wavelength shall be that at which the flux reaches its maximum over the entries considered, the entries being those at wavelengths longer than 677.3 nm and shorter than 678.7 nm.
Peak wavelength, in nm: 677.491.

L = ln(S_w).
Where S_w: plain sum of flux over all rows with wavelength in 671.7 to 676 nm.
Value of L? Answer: 6.4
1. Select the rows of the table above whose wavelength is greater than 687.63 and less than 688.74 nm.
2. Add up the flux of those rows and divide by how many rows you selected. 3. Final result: 14.7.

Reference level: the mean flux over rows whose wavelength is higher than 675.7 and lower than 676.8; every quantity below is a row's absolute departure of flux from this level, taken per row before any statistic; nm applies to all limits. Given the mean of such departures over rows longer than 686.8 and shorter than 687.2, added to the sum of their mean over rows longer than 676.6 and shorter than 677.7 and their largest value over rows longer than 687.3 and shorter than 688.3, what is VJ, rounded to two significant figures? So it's 1.9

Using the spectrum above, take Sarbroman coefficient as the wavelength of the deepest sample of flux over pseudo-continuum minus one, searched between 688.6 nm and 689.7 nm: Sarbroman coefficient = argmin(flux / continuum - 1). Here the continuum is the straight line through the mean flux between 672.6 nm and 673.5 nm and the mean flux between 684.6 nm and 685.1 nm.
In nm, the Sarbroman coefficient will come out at 688.657 nm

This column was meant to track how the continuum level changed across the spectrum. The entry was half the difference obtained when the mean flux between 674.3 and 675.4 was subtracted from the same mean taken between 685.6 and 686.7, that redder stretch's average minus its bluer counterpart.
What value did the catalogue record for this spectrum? -0.25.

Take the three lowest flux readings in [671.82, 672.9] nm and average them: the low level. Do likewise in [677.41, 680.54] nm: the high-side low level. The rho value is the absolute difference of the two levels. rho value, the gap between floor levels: 8.2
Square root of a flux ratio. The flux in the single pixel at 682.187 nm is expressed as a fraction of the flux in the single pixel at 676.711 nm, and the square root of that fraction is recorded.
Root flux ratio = 1.0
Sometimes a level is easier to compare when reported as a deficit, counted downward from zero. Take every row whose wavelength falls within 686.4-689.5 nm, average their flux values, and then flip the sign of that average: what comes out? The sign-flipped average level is -14.7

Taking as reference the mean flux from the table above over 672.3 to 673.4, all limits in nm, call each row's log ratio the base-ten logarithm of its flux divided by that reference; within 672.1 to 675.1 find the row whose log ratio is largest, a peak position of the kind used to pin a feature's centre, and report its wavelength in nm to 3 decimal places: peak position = 673.137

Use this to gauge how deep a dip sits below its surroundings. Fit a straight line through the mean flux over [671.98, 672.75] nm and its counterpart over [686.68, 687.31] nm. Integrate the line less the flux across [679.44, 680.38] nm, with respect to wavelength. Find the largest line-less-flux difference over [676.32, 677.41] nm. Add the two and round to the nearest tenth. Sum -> 11.1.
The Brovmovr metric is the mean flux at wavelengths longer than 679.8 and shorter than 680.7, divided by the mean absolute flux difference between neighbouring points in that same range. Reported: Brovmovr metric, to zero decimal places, 182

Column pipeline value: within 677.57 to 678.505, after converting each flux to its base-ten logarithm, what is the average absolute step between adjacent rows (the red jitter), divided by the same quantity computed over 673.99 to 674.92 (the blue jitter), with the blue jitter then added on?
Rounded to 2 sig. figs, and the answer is 1.1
